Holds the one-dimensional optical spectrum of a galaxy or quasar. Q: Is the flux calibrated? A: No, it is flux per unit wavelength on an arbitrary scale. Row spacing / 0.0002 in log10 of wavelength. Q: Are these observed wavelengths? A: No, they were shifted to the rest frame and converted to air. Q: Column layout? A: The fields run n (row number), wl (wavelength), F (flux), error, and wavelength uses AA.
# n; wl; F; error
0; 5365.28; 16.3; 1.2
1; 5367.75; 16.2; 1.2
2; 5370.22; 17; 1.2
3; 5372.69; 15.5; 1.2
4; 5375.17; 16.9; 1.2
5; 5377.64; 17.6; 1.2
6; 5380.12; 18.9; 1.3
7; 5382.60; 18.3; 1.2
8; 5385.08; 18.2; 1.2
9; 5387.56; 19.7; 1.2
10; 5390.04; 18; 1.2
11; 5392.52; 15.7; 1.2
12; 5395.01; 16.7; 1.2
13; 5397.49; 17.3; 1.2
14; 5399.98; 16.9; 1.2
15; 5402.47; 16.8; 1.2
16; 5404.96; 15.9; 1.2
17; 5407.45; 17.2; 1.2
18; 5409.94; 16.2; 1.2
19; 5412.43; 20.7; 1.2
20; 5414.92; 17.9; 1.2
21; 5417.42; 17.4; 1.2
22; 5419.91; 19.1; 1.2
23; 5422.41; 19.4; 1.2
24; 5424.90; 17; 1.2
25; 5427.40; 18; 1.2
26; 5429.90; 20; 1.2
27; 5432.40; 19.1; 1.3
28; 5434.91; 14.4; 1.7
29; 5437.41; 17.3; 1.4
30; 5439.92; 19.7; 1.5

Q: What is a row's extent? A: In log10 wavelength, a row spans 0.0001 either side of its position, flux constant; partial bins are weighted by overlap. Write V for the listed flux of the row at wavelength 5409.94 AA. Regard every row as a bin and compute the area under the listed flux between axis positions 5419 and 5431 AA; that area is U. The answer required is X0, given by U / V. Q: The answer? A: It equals 13.8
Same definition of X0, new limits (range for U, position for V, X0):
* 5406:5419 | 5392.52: 14.8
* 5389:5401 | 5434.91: 14.1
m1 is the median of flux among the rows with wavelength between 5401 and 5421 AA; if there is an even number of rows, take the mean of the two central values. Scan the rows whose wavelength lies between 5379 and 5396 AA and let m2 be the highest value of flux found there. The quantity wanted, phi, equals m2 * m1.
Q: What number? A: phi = 341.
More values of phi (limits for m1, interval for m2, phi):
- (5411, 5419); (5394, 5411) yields 310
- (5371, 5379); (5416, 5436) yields 338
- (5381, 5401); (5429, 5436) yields 353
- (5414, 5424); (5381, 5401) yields 364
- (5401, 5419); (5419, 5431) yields 344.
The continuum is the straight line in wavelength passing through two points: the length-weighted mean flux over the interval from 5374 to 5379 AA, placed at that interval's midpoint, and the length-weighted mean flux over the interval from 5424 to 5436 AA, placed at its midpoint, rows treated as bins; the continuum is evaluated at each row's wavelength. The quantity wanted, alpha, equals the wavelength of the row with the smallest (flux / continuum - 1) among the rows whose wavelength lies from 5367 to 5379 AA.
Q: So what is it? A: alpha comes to 5372.69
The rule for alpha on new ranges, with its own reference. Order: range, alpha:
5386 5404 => 5392.52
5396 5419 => 5404.96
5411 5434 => 5424.90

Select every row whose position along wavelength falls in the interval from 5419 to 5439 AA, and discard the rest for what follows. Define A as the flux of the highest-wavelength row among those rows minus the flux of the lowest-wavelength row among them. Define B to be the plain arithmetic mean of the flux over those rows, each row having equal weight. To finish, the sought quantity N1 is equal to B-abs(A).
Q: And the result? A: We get 16.2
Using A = -1.8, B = 18.0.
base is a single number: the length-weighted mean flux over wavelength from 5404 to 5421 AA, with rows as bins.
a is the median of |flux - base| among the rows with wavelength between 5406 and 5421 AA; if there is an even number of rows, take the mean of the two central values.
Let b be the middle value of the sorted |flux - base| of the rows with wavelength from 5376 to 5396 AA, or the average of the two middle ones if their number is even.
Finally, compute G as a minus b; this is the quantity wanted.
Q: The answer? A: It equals 0.15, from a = 0.95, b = 0.80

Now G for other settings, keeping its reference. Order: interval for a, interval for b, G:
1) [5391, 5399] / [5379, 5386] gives 0.59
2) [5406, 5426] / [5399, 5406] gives 0.05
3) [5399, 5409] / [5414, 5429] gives 0.35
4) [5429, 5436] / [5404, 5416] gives 0.61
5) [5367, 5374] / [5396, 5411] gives 0.65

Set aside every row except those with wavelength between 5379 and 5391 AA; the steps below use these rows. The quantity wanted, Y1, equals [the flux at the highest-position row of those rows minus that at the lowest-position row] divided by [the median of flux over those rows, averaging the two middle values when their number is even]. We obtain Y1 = -0.05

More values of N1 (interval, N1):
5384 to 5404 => 16.0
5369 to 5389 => 15.1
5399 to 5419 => 16.9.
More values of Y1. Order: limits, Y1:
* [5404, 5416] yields 0.12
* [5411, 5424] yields -0.07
